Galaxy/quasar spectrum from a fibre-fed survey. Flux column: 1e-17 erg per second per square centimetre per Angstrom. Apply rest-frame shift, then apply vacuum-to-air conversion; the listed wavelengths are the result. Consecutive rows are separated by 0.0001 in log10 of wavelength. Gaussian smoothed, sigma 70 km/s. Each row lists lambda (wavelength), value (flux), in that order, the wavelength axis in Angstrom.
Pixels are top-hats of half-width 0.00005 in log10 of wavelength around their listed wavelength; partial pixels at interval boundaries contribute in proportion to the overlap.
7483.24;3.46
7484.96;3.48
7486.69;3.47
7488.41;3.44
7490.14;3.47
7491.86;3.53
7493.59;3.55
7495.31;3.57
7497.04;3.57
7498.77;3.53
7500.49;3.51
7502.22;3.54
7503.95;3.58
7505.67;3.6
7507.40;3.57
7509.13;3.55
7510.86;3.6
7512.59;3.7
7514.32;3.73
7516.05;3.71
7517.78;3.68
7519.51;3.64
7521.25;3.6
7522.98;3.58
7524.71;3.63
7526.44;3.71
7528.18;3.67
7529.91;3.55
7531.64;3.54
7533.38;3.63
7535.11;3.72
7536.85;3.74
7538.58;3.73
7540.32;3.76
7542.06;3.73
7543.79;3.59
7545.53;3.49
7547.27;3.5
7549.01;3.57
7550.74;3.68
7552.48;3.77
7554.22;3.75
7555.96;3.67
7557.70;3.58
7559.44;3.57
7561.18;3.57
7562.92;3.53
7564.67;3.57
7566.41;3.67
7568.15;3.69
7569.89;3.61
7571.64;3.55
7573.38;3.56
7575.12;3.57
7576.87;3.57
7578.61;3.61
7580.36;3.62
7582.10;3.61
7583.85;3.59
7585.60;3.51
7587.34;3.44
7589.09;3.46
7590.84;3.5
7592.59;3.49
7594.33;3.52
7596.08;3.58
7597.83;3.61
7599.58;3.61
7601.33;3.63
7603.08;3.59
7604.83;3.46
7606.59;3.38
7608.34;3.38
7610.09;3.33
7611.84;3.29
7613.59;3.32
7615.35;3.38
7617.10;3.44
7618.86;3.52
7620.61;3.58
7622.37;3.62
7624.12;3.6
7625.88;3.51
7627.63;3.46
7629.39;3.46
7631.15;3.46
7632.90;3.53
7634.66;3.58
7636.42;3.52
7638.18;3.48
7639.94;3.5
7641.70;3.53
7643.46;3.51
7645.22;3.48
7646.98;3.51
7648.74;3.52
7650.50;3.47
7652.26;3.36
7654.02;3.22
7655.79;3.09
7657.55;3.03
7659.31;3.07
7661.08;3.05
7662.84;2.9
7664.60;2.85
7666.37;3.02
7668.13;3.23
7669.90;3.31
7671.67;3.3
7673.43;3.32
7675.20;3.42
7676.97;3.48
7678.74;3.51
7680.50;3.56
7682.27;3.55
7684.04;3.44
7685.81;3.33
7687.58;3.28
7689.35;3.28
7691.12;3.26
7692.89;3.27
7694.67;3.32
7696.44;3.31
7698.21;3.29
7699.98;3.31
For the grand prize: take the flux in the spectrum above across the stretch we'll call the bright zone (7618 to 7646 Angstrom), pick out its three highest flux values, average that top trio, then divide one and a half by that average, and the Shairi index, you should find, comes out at 0.417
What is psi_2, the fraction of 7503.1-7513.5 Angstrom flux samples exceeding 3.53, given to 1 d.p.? 1.0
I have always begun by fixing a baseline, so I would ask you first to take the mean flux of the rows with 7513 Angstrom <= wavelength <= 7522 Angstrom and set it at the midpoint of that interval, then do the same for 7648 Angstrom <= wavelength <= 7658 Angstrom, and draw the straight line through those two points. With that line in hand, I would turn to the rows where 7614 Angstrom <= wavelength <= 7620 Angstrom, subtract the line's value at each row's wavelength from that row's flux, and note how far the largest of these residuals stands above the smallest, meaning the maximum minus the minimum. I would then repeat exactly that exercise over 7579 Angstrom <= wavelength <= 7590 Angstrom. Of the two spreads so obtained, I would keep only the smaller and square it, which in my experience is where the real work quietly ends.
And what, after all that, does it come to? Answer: 0.0225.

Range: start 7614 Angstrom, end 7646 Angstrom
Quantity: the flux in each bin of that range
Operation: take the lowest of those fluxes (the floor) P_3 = 3.38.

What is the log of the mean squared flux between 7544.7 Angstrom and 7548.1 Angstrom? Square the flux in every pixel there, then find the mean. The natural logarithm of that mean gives 2.50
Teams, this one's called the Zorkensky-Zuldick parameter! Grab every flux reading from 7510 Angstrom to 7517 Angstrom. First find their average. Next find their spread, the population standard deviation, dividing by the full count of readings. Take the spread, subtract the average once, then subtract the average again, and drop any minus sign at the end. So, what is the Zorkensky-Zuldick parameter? 7.32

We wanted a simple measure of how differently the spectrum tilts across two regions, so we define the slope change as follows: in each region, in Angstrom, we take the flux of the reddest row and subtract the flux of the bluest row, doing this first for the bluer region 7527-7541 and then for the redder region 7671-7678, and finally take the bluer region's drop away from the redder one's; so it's 0.09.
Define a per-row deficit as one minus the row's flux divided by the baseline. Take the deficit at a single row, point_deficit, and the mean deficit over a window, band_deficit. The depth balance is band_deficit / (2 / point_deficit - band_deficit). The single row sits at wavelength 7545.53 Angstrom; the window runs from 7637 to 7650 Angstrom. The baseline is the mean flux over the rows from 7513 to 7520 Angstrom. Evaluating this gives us 0.0014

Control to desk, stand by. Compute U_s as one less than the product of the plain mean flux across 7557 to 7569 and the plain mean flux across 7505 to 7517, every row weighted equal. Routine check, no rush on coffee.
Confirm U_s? 12.08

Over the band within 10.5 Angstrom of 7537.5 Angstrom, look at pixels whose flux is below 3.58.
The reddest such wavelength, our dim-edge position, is 7547.27 Angstrom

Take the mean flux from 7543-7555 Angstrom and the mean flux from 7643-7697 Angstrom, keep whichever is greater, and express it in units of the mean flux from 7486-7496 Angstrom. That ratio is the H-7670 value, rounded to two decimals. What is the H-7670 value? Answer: 1.03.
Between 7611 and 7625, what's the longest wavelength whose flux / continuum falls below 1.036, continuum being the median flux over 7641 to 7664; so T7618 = 7617.10 Angstrom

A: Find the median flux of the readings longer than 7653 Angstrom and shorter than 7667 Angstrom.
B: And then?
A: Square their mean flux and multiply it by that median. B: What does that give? 27.9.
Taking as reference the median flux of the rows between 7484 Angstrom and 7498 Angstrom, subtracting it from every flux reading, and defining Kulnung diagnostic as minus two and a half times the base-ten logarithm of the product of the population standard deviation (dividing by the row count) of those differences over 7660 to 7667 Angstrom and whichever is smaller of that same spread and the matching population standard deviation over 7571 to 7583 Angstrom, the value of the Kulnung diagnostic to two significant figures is 6.7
